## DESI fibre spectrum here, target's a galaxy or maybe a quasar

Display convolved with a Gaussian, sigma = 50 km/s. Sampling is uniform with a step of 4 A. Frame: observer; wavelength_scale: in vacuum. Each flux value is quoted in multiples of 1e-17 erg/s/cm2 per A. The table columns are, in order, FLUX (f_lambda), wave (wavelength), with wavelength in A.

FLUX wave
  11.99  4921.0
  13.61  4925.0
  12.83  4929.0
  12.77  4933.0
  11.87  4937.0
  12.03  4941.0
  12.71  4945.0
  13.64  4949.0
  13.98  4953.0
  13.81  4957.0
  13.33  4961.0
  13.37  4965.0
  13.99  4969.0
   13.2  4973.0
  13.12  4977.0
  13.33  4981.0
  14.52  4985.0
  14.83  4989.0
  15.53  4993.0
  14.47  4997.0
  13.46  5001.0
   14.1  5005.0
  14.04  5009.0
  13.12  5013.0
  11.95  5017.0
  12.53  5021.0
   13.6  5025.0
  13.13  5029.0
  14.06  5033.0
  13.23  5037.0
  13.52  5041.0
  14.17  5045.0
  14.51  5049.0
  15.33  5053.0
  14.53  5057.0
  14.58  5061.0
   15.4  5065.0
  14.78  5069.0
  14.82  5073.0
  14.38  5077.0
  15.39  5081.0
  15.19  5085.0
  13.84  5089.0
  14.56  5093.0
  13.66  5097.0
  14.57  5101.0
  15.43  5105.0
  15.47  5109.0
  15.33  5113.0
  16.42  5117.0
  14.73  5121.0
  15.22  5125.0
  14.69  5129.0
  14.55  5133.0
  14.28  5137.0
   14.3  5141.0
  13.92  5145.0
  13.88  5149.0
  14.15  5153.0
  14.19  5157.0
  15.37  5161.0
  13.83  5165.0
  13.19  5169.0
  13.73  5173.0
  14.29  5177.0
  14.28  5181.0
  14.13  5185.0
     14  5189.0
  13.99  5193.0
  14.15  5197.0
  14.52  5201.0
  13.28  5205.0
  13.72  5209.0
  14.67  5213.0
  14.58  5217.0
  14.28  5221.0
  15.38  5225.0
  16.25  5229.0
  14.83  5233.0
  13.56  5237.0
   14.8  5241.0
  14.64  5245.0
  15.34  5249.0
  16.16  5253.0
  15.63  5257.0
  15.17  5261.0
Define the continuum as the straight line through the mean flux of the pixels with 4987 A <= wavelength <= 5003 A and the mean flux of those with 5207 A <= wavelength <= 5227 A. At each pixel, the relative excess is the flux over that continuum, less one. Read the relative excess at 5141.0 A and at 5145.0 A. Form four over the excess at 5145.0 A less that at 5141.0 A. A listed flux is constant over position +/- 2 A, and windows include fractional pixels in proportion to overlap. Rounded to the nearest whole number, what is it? -153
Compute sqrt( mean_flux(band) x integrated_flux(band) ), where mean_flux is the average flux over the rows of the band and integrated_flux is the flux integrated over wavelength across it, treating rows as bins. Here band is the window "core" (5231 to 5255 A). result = 73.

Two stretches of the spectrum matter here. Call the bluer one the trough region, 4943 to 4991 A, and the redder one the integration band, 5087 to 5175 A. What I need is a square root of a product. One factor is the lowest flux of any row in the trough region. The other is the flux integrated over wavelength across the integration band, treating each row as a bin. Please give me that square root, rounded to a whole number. 127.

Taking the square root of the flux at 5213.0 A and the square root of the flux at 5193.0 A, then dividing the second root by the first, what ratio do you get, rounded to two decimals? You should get 0.98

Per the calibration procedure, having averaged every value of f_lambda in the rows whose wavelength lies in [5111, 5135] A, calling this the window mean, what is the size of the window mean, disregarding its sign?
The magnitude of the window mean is 15.2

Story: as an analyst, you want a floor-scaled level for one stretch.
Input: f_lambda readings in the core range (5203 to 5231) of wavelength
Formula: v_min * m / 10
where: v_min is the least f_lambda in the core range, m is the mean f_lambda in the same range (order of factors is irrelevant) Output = 19.4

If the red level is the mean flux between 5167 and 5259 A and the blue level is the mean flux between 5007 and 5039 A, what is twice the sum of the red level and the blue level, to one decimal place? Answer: 55.4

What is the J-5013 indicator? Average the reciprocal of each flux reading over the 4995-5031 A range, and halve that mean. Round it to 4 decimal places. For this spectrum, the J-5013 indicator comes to 0.0375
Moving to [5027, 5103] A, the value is 0.0348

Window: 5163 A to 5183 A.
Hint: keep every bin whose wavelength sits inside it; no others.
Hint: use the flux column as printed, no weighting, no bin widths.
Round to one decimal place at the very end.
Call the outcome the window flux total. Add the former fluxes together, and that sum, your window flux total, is 69.3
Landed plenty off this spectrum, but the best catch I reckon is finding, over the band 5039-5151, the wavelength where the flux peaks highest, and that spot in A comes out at 5117.0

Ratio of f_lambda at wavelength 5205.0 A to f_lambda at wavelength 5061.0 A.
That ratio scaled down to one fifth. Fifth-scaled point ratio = 0.18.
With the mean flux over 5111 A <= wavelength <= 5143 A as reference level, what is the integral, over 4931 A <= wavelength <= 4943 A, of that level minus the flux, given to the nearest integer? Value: 33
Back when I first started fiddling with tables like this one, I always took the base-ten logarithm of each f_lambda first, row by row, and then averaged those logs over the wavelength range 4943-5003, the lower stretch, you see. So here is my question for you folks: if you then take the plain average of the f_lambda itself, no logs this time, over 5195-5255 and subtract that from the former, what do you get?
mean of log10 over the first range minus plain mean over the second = -13.5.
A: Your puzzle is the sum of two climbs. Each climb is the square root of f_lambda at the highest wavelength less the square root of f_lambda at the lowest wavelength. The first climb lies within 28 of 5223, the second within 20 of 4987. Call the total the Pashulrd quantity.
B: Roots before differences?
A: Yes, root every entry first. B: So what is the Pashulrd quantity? 0.17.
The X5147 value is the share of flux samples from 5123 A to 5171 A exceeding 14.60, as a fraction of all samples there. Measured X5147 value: 0.25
